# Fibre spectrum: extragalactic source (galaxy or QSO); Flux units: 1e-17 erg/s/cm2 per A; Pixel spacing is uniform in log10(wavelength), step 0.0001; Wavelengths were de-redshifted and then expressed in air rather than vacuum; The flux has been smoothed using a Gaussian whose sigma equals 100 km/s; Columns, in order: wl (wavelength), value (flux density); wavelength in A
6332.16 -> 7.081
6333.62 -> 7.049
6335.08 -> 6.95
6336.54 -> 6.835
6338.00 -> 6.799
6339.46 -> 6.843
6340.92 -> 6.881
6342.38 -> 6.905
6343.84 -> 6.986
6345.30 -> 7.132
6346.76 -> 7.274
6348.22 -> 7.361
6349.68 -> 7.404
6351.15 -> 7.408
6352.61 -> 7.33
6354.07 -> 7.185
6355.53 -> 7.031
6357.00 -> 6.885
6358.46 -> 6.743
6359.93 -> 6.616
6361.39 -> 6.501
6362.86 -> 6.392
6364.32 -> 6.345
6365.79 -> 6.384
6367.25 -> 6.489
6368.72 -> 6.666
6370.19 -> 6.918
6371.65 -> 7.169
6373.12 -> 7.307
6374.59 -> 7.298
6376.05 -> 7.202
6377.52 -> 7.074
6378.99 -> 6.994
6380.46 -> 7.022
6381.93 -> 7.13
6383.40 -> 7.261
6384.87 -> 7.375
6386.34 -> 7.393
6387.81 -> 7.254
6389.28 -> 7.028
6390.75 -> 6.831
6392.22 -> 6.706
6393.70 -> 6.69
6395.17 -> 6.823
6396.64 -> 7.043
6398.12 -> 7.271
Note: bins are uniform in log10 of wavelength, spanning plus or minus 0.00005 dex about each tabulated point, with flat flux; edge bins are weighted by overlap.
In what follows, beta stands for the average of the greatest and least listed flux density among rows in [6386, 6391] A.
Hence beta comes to 7.11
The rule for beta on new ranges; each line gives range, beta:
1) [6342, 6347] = 7.09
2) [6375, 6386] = 7.18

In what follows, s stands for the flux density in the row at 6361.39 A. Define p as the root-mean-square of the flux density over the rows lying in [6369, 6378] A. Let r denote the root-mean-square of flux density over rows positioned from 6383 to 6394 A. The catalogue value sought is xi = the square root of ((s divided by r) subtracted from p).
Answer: 2.50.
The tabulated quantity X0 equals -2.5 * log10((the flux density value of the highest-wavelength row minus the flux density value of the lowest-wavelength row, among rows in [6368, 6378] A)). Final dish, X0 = 1.0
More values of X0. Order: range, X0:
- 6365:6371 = 0.7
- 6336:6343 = 2.9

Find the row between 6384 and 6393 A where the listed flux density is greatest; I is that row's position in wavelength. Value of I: 6386.34 A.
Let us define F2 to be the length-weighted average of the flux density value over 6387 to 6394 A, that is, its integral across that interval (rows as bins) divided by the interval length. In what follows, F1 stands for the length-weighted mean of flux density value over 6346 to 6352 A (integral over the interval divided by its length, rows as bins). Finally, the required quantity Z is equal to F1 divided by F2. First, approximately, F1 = 7.4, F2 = 6.9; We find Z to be 1.06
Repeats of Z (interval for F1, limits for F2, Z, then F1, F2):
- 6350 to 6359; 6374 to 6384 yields 1.00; 7.1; 7.1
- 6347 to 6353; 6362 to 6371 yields 1.13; 7.4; 6.5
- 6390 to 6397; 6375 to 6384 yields 0.96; 6.8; 7.1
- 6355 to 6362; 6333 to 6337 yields 0.97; 6.7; 6.9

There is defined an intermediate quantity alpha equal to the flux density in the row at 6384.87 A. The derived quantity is 7.375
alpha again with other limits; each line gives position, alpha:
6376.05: 7.202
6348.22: 7.361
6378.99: 6.994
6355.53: 7.031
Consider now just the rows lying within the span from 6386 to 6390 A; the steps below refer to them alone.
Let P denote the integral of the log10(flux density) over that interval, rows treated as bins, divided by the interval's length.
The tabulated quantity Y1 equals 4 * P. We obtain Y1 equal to 3.43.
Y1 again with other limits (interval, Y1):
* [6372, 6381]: 3.42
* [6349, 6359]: 3.42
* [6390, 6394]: 3.31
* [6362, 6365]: 3.22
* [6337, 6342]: 3.34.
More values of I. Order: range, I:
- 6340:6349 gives 6348.22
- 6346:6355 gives 6351.15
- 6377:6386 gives 6384.87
